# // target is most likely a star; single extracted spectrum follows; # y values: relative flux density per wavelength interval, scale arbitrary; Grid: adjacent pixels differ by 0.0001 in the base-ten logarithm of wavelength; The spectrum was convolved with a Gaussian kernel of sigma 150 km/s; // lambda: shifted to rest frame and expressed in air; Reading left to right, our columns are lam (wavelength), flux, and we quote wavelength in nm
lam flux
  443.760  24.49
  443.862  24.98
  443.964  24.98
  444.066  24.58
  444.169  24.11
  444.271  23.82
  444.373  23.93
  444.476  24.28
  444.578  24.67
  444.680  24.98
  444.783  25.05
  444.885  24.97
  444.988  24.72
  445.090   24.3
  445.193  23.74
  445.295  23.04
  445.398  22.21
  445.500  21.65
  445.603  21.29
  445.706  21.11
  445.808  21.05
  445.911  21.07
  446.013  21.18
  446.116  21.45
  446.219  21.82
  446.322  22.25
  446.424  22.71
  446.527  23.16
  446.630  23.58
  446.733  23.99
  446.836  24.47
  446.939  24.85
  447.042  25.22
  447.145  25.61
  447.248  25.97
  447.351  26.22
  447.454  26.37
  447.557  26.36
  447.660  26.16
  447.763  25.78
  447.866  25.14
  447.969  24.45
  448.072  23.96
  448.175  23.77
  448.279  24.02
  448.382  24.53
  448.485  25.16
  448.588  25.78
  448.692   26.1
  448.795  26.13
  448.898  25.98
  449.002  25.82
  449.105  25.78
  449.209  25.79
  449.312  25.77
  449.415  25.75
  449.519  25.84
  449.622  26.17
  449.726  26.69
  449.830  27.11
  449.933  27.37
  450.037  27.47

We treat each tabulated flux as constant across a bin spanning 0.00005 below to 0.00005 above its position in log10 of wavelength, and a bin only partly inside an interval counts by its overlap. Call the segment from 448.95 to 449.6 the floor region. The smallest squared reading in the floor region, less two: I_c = 661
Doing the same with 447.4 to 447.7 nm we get 682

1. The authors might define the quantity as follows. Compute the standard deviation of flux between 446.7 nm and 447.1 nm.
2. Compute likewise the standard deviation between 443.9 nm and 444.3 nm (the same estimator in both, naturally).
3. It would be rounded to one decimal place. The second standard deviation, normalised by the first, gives 1.0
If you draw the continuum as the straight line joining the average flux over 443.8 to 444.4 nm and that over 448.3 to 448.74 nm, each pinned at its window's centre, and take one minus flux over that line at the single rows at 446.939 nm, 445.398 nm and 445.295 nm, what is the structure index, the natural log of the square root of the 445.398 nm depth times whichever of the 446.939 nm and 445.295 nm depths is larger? -2.5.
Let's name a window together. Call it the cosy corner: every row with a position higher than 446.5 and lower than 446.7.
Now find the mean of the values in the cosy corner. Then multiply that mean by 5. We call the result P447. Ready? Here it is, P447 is 117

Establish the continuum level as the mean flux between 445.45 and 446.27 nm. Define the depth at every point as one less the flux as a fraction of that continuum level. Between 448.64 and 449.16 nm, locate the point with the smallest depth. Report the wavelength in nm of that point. 448.795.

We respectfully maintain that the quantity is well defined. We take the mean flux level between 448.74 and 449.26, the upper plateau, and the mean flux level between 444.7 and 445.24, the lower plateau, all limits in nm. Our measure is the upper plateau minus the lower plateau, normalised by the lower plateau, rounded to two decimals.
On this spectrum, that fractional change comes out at 0.05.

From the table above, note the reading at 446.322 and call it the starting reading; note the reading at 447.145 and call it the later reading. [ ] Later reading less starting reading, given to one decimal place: 3.4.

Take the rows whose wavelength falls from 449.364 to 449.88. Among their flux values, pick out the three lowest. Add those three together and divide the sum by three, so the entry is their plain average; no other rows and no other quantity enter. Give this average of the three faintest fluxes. 25.9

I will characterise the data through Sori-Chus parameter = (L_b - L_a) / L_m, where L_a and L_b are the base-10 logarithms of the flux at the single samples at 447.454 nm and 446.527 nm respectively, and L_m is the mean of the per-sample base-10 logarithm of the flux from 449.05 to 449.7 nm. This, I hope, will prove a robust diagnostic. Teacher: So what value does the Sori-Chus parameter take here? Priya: -0.040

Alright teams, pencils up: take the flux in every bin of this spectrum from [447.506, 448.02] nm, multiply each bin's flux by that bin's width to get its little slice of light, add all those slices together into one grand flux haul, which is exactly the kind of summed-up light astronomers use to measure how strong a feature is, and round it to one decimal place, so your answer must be 13.2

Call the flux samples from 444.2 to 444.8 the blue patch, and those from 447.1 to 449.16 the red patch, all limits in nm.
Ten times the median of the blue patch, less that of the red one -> 219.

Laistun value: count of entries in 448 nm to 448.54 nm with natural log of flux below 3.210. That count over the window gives 4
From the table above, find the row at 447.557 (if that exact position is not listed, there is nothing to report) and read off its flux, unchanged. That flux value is 26.36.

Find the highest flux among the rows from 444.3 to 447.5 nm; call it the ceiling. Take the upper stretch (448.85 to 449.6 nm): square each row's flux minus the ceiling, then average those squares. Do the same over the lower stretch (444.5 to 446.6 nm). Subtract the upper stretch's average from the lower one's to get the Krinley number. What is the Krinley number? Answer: 14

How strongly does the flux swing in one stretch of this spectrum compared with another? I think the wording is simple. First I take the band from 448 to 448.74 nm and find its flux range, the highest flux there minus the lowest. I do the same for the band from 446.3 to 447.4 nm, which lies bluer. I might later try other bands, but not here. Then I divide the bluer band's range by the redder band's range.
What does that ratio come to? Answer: 1.7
